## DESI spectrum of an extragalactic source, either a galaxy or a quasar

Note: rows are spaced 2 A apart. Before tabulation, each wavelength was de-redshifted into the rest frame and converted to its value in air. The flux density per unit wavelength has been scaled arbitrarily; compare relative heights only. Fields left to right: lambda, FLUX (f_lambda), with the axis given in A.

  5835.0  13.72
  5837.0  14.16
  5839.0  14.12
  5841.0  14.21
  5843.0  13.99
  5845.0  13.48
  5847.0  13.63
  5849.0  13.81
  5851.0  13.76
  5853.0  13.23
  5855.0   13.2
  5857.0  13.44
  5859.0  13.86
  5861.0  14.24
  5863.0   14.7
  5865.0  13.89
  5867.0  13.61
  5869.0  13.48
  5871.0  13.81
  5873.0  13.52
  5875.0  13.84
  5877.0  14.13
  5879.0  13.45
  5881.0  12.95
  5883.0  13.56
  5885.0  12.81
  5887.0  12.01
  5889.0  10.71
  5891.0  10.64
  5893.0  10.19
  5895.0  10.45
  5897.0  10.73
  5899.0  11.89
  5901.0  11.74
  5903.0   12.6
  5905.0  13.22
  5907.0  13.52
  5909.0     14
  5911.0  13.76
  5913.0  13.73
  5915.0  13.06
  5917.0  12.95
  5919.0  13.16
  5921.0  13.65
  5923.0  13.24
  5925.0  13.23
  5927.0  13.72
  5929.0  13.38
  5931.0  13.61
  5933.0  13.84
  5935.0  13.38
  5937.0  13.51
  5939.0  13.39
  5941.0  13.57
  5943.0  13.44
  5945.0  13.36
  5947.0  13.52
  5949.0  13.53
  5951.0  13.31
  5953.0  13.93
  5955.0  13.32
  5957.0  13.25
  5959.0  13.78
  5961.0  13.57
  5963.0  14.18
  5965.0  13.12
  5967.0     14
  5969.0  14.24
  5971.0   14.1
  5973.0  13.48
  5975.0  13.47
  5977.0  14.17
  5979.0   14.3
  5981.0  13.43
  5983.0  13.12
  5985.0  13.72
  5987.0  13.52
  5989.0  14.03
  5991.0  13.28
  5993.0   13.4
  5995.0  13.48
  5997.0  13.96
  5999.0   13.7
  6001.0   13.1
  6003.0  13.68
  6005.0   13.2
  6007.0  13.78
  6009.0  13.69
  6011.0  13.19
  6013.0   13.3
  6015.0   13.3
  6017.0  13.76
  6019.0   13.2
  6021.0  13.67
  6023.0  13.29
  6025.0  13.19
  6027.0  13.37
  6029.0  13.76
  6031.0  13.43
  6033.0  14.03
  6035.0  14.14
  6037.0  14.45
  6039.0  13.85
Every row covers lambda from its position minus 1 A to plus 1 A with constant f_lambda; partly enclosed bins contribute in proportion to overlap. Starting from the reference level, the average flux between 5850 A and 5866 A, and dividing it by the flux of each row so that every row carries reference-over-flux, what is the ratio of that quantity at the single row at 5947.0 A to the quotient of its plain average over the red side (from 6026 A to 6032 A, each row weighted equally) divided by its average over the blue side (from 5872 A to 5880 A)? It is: 1.00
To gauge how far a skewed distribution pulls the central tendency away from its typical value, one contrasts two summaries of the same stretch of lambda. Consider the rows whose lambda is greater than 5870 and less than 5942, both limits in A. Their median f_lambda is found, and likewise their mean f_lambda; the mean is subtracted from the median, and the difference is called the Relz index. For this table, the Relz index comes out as 0.46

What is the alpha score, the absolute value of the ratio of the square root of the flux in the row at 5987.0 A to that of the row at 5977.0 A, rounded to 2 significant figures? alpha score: 0.98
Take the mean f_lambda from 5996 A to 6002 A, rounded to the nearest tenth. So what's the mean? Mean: 13.6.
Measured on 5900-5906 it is 12.5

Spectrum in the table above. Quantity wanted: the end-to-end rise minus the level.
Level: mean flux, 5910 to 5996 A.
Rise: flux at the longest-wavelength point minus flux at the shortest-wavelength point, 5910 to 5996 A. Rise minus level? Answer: -13.8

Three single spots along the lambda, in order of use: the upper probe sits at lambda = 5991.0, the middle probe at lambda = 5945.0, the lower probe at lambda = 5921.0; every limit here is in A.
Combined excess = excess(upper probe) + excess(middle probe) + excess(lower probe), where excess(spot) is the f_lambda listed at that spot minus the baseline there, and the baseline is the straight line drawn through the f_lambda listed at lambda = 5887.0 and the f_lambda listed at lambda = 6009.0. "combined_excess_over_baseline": 1.56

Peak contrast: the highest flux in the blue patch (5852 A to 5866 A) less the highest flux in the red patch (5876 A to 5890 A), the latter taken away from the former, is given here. 0.6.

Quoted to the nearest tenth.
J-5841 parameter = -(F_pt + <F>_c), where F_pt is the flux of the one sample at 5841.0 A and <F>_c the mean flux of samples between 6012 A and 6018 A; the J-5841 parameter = -27.7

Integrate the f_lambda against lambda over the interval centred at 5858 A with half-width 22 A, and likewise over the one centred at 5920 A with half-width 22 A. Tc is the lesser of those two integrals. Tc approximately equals 584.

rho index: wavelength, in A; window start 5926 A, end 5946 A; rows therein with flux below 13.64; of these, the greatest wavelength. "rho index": 5945.0 A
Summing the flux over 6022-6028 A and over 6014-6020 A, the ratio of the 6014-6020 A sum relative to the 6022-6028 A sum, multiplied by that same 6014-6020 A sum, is 41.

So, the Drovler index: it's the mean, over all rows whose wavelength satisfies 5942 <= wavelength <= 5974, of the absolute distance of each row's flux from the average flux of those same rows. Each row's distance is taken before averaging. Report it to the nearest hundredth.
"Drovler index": 0.30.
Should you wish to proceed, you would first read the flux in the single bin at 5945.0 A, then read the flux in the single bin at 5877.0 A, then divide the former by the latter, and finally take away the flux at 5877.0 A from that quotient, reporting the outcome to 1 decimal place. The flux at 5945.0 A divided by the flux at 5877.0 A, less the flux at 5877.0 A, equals -13.2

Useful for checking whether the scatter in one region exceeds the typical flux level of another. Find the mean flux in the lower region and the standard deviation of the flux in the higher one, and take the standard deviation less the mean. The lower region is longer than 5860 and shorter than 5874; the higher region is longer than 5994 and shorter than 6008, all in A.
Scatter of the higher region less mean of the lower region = -13.6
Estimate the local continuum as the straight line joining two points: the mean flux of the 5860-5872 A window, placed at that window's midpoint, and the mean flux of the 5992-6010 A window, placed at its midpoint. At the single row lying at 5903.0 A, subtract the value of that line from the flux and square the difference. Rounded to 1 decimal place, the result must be 1.6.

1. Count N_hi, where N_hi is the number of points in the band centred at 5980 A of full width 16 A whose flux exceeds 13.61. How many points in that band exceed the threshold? 3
